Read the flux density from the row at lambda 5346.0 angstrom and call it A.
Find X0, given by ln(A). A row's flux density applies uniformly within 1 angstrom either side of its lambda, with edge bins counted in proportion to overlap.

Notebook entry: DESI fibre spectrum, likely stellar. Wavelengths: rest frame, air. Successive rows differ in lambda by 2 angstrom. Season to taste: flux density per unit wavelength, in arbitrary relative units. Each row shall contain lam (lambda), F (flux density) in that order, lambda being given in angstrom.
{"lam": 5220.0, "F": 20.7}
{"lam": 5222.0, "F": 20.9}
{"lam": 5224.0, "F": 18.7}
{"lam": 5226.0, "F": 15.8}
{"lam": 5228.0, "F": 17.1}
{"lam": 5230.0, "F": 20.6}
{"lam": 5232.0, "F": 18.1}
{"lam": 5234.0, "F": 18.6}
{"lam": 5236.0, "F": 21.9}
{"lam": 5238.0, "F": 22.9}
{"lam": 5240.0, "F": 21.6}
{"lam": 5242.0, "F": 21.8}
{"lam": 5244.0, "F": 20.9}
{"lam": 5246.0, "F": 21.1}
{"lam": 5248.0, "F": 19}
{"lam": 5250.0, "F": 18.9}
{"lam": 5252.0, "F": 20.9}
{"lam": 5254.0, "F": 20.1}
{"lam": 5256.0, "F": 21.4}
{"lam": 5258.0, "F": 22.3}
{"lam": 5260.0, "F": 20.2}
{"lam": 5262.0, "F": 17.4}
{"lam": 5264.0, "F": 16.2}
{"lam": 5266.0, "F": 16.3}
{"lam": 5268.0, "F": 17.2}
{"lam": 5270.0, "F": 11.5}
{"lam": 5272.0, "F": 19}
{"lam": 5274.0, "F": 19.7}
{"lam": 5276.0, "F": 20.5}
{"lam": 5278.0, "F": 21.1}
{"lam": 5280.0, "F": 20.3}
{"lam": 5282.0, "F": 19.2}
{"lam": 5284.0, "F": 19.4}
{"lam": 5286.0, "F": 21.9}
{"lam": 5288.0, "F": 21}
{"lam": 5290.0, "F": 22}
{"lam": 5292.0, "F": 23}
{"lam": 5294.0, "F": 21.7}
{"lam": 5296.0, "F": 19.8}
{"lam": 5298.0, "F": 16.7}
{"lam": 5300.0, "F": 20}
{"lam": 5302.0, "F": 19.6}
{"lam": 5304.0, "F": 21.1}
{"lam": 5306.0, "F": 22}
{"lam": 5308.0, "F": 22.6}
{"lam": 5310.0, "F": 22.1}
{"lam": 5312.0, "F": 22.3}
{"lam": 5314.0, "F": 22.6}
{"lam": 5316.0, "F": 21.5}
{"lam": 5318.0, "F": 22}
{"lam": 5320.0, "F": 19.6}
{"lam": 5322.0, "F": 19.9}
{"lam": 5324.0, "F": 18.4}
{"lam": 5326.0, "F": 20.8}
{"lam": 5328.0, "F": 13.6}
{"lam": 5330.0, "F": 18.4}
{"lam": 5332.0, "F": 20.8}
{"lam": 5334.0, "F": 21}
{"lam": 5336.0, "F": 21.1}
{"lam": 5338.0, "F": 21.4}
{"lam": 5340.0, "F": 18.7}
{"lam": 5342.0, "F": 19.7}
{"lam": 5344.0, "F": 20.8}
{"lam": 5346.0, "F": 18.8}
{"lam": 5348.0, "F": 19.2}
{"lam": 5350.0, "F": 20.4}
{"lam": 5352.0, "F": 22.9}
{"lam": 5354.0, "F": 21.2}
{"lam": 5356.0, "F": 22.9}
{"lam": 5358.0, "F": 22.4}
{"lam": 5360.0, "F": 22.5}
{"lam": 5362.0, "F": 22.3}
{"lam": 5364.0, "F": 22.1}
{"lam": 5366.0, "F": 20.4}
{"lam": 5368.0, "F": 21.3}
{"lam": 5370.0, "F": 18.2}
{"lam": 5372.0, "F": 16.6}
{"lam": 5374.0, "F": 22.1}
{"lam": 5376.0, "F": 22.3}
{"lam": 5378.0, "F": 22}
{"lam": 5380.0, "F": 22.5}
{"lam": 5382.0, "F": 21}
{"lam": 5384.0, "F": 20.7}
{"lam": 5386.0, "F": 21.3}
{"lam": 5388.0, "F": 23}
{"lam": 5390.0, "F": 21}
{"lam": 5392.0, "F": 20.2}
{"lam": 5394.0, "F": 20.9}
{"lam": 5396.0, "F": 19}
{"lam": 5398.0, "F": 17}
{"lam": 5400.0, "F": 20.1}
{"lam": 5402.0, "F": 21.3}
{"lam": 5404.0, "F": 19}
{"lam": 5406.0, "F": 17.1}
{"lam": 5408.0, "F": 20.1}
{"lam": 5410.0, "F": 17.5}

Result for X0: 2.93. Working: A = 18.8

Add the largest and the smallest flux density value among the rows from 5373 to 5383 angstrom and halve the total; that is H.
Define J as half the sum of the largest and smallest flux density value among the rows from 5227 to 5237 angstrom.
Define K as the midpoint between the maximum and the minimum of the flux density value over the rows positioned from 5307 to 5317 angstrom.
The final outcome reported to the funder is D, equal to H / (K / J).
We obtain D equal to 19.2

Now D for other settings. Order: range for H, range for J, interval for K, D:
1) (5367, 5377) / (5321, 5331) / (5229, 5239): 16.3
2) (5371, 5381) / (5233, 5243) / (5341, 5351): 20.5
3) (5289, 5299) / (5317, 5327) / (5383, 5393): 18.6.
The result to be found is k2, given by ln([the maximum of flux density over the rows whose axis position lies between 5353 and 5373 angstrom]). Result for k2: 3.13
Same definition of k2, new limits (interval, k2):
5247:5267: 3.10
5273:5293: 3.14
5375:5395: 3.14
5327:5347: 3.06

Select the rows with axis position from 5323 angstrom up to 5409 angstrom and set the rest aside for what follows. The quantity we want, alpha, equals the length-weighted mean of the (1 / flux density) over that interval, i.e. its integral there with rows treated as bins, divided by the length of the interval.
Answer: 0.050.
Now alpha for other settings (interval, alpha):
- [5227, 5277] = 0.053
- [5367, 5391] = 0.048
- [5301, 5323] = 0.047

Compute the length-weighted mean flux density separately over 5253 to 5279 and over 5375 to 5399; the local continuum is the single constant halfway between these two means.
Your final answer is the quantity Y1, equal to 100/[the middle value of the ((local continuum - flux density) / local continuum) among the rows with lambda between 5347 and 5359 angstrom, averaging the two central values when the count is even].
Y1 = -988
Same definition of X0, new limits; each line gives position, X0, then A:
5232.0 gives 2.90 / 18.1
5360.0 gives 3.11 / 22.5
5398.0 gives 2.83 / 17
